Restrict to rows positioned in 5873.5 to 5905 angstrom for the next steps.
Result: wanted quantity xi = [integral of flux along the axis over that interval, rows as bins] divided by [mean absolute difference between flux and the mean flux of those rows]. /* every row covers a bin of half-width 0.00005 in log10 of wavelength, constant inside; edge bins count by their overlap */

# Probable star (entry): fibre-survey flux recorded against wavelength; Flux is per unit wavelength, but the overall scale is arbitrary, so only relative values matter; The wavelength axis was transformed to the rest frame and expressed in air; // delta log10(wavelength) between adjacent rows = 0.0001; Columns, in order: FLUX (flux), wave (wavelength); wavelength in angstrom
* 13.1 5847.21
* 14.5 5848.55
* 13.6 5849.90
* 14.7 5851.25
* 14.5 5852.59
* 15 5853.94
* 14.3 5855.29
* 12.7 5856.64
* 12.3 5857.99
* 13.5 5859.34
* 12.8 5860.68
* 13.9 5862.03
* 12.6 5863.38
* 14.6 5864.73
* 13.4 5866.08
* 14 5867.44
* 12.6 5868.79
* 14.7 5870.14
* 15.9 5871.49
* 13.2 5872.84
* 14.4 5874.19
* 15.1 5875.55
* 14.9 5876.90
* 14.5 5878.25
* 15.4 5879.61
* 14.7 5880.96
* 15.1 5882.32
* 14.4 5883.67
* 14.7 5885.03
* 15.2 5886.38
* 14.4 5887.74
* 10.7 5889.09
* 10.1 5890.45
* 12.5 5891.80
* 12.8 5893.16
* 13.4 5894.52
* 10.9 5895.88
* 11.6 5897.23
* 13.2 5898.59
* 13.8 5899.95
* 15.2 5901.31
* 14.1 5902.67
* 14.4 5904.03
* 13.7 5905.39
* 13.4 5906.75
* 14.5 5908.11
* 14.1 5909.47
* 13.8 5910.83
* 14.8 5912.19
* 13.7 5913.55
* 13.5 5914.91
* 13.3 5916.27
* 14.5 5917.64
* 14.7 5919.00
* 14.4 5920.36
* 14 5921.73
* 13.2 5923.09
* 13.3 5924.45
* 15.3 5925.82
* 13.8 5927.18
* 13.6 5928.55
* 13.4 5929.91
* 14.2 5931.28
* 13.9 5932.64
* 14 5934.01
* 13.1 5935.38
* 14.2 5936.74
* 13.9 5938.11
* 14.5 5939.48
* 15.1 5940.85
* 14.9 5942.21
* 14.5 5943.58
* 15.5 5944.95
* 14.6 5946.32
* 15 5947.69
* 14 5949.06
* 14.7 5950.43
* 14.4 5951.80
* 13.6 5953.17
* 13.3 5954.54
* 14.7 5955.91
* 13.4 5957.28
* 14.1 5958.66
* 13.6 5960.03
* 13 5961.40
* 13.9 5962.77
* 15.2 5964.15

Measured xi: 342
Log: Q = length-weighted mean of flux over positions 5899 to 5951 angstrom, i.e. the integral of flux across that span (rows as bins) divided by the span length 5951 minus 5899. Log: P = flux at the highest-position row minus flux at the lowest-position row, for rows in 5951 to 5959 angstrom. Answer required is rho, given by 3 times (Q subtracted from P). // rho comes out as -43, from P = -0.3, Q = 14.2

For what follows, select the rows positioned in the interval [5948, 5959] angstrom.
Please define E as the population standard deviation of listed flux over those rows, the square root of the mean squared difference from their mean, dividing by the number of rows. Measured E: 0.5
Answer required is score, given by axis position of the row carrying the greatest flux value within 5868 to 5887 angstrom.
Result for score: 5871.49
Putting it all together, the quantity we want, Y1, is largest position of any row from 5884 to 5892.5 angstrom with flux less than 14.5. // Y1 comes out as 5891.80 angstrom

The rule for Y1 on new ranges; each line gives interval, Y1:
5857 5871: 5868.79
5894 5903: 5902.67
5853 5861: 5860.68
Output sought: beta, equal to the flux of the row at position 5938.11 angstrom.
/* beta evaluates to 13.9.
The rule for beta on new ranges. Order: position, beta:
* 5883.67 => 14.4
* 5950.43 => 14.7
